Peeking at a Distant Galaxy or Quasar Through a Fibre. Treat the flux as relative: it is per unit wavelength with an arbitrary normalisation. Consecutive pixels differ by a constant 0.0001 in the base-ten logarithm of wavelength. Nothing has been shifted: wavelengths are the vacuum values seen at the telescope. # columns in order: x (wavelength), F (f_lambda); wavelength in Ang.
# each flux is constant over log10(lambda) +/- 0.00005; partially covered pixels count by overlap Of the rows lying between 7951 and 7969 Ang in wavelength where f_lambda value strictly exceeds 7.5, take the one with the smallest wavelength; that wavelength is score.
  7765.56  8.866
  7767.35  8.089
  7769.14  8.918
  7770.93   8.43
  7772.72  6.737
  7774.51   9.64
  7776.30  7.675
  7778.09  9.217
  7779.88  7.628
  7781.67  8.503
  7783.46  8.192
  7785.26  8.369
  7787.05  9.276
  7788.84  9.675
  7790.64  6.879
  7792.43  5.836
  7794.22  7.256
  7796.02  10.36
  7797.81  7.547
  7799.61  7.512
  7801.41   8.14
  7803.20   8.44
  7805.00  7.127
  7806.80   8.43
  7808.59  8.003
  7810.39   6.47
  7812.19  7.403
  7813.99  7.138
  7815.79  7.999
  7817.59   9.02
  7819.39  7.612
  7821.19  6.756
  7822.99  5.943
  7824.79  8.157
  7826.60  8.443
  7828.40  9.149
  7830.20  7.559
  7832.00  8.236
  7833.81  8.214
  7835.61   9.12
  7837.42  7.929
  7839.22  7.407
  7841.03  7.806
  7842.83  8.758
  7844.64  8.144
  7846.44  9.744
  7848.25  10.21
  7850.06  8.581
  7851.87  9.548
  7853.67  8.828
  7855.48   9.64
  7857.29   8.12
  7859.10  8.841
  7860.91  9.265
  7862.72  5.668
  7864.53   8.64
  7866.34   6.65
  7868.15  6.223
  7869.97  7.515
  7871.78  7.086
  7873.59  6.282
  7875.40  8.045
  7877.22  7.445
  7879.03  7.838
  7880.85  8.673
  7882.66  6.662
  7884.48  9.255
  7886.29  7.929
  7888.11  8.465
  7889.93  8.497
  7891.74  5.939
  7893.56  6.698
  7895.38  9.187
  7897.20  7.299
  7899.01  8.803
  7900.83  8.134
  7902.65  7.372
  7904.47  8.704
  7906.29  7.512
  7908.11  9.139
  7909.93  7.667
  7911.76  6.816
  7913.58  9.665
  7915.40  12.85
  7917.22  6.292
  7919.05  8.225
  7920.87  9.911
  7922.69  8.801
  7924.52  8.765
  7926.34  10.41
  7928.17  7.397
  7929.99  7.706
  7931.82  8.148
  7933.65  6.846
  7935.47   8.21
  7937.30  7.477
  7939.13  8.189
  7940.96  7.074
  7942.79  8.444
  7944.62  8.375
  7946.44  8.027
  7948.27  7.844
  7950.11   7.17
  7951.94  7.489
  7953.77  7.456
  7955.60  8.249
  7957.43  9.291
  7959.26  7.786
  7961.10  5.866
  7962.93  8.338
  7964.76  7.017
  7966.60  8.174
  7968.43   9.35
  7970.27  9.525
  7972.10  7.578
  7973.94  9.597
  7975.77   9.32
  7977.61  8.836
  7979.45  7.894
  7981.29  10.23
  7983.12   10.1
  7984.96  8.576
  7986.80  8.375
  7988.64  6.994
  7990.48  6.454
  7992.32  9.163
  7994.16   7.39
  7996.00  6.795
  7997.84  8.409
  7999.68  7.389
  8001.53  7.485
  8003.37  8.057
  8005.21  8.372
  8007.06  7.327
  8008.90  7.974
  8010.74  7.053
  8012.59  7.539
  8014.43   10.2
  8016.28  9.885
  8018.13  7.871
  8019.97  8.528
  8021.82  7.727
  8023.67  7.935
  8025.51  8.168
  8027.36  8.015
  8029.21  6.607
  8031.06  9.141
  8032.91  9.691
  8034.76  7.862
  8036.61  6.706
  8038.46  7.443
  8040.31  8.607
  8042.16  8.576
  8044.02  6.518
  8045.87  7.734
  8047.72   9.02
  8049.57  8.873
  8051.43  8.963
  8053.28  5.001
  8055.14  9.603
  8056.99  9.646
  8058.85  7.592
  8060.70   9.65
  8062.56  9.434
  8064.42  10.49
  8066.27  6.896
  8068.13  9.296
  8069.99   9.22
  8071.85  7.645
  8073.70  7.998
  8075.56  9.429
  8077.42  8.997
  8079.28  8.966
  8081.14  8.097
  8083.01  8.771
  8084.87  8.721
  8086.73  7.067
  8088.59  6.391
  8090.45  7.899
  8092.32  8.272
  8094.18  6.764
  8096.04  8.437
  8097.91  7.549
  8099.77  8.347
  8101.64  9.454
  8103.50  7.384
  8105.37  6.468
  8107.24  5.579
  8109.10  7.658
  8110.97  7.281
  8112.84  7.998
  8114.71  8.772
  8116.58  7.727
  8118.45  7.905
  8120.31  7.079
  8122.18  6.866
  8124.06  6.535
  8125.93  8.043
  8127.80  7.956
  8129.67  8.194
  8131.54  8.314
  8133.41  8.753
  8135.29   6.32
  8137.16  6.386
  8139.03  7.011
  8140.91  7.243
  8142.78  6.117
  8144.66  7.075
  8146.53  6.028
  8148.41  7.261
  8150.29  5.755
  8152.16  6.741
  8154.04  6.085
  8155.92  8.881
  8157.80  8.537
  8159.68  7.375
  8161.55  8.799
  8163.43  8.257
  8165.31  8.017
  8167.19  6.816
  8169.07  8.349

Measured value 7955.60 Ang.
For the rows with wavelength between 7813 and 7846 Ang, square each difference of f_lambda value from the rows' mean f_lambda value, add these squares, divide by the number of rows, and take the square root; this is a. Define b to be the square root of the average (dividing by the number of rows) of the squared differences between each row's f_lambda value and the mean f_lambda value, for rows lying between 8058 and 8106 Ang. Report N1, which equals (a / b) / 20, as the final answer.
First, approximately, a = 0.81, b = 1.1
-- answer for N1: 0.038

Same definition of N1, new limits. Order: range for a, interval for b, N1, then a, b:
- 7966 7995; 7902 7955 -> 0.042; 1.08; 1.3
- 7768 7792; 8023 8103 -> 0.041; 0.92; 1.1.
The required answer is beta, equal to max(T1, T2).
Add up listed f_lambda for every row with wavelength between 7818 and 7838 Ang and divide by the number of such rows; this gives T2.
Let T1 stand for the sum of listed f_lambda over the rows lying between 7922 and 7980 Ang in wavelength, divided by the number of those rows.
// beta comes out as 8.15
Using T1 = 8.15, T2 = 7.9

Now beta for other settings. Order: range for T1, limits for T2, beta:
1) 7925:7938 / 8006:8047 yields 8.05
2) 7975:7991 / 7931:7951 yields 8.53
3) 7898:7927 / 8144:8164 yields 8.69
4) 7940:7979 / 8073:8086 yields 8.71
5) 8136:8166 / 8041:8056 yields 8.04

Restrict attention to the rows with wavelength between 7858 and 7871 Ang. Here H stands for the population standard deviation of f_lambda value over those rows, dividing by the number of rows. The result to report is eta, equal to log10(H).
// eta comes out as 0.115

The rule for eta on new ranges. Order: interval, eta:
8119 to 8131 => -0.192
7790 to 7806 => 0.072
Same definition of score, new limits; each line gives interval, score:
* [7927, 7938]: 7929.99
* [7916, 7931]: 7919.05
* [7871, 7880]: 7875.40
